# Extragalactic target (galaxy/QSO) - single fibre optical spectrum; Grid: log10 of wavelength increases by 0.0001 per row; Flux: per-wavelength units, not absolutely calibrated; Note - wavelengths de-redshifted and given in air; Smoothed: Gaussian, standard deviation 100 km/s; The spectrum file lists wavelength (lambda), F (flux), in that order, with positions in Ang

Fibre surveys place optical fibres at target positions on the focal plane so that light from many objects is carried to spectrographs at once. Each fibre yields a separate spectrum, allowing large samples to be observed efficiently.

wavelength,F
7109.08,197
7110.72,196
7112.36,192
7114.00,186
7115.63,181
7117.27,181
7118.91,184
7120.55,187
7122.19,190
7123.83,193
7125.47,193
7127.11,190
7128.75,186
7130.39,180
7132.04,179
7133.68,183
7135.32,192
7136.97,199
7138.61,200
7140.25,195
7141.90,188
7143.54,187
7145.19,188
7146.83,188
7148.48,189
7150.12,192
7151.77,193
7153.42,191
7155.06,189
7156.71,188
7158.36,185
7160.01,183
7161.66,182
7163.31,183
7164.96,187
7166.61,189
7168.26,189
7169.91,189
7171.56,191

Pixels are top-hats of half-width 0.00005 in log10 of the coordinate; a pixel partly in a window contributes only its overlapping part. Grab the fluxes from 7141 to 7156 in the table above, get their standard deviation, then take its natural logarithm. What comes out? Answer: 0.7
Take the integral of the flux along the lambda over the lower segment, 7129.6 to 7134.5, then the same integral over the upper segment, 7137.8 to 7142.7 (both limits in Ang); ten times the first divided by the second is 9.3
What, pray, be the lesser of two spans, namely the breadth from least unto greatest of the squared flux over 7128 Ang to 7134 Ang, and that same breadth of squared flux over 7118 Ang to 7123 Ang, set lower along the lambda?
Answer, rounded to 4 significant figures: 2244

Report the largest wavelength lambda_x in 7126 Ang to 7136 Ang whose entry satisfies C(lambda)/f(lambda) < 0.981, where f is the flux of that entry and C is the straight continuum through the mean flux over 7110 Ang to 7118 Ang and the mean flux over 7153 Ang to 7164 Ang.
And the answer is 7135.32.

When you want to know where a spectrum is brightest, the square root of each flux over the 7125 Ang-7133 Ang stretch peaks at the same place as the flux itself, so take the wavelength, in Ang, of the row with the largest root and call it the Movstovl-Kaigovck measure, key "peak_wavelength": 7125.47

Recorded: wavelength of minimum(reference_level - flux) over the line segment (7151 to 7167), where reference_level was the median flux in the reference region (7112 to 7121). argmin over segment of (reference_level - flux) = 7151.77 Ang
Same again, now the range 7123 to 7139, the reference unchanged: 7138.61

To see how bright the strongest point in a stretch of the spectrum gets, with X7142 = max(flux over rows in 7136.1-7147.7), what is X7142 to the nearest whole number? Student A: 200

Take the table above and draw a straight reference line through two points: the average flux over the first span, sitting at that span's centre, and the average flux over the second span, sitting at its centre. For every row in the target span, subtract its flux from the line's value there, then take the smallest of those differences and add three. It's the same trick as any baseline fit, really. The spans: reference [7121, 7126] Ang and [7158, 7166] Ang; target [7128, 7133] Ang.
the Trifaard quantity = 8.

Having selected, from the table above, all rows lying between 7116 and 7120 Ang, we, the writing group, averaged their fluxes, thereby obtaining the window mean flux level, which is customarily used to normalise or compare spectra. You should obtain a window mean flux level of 182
